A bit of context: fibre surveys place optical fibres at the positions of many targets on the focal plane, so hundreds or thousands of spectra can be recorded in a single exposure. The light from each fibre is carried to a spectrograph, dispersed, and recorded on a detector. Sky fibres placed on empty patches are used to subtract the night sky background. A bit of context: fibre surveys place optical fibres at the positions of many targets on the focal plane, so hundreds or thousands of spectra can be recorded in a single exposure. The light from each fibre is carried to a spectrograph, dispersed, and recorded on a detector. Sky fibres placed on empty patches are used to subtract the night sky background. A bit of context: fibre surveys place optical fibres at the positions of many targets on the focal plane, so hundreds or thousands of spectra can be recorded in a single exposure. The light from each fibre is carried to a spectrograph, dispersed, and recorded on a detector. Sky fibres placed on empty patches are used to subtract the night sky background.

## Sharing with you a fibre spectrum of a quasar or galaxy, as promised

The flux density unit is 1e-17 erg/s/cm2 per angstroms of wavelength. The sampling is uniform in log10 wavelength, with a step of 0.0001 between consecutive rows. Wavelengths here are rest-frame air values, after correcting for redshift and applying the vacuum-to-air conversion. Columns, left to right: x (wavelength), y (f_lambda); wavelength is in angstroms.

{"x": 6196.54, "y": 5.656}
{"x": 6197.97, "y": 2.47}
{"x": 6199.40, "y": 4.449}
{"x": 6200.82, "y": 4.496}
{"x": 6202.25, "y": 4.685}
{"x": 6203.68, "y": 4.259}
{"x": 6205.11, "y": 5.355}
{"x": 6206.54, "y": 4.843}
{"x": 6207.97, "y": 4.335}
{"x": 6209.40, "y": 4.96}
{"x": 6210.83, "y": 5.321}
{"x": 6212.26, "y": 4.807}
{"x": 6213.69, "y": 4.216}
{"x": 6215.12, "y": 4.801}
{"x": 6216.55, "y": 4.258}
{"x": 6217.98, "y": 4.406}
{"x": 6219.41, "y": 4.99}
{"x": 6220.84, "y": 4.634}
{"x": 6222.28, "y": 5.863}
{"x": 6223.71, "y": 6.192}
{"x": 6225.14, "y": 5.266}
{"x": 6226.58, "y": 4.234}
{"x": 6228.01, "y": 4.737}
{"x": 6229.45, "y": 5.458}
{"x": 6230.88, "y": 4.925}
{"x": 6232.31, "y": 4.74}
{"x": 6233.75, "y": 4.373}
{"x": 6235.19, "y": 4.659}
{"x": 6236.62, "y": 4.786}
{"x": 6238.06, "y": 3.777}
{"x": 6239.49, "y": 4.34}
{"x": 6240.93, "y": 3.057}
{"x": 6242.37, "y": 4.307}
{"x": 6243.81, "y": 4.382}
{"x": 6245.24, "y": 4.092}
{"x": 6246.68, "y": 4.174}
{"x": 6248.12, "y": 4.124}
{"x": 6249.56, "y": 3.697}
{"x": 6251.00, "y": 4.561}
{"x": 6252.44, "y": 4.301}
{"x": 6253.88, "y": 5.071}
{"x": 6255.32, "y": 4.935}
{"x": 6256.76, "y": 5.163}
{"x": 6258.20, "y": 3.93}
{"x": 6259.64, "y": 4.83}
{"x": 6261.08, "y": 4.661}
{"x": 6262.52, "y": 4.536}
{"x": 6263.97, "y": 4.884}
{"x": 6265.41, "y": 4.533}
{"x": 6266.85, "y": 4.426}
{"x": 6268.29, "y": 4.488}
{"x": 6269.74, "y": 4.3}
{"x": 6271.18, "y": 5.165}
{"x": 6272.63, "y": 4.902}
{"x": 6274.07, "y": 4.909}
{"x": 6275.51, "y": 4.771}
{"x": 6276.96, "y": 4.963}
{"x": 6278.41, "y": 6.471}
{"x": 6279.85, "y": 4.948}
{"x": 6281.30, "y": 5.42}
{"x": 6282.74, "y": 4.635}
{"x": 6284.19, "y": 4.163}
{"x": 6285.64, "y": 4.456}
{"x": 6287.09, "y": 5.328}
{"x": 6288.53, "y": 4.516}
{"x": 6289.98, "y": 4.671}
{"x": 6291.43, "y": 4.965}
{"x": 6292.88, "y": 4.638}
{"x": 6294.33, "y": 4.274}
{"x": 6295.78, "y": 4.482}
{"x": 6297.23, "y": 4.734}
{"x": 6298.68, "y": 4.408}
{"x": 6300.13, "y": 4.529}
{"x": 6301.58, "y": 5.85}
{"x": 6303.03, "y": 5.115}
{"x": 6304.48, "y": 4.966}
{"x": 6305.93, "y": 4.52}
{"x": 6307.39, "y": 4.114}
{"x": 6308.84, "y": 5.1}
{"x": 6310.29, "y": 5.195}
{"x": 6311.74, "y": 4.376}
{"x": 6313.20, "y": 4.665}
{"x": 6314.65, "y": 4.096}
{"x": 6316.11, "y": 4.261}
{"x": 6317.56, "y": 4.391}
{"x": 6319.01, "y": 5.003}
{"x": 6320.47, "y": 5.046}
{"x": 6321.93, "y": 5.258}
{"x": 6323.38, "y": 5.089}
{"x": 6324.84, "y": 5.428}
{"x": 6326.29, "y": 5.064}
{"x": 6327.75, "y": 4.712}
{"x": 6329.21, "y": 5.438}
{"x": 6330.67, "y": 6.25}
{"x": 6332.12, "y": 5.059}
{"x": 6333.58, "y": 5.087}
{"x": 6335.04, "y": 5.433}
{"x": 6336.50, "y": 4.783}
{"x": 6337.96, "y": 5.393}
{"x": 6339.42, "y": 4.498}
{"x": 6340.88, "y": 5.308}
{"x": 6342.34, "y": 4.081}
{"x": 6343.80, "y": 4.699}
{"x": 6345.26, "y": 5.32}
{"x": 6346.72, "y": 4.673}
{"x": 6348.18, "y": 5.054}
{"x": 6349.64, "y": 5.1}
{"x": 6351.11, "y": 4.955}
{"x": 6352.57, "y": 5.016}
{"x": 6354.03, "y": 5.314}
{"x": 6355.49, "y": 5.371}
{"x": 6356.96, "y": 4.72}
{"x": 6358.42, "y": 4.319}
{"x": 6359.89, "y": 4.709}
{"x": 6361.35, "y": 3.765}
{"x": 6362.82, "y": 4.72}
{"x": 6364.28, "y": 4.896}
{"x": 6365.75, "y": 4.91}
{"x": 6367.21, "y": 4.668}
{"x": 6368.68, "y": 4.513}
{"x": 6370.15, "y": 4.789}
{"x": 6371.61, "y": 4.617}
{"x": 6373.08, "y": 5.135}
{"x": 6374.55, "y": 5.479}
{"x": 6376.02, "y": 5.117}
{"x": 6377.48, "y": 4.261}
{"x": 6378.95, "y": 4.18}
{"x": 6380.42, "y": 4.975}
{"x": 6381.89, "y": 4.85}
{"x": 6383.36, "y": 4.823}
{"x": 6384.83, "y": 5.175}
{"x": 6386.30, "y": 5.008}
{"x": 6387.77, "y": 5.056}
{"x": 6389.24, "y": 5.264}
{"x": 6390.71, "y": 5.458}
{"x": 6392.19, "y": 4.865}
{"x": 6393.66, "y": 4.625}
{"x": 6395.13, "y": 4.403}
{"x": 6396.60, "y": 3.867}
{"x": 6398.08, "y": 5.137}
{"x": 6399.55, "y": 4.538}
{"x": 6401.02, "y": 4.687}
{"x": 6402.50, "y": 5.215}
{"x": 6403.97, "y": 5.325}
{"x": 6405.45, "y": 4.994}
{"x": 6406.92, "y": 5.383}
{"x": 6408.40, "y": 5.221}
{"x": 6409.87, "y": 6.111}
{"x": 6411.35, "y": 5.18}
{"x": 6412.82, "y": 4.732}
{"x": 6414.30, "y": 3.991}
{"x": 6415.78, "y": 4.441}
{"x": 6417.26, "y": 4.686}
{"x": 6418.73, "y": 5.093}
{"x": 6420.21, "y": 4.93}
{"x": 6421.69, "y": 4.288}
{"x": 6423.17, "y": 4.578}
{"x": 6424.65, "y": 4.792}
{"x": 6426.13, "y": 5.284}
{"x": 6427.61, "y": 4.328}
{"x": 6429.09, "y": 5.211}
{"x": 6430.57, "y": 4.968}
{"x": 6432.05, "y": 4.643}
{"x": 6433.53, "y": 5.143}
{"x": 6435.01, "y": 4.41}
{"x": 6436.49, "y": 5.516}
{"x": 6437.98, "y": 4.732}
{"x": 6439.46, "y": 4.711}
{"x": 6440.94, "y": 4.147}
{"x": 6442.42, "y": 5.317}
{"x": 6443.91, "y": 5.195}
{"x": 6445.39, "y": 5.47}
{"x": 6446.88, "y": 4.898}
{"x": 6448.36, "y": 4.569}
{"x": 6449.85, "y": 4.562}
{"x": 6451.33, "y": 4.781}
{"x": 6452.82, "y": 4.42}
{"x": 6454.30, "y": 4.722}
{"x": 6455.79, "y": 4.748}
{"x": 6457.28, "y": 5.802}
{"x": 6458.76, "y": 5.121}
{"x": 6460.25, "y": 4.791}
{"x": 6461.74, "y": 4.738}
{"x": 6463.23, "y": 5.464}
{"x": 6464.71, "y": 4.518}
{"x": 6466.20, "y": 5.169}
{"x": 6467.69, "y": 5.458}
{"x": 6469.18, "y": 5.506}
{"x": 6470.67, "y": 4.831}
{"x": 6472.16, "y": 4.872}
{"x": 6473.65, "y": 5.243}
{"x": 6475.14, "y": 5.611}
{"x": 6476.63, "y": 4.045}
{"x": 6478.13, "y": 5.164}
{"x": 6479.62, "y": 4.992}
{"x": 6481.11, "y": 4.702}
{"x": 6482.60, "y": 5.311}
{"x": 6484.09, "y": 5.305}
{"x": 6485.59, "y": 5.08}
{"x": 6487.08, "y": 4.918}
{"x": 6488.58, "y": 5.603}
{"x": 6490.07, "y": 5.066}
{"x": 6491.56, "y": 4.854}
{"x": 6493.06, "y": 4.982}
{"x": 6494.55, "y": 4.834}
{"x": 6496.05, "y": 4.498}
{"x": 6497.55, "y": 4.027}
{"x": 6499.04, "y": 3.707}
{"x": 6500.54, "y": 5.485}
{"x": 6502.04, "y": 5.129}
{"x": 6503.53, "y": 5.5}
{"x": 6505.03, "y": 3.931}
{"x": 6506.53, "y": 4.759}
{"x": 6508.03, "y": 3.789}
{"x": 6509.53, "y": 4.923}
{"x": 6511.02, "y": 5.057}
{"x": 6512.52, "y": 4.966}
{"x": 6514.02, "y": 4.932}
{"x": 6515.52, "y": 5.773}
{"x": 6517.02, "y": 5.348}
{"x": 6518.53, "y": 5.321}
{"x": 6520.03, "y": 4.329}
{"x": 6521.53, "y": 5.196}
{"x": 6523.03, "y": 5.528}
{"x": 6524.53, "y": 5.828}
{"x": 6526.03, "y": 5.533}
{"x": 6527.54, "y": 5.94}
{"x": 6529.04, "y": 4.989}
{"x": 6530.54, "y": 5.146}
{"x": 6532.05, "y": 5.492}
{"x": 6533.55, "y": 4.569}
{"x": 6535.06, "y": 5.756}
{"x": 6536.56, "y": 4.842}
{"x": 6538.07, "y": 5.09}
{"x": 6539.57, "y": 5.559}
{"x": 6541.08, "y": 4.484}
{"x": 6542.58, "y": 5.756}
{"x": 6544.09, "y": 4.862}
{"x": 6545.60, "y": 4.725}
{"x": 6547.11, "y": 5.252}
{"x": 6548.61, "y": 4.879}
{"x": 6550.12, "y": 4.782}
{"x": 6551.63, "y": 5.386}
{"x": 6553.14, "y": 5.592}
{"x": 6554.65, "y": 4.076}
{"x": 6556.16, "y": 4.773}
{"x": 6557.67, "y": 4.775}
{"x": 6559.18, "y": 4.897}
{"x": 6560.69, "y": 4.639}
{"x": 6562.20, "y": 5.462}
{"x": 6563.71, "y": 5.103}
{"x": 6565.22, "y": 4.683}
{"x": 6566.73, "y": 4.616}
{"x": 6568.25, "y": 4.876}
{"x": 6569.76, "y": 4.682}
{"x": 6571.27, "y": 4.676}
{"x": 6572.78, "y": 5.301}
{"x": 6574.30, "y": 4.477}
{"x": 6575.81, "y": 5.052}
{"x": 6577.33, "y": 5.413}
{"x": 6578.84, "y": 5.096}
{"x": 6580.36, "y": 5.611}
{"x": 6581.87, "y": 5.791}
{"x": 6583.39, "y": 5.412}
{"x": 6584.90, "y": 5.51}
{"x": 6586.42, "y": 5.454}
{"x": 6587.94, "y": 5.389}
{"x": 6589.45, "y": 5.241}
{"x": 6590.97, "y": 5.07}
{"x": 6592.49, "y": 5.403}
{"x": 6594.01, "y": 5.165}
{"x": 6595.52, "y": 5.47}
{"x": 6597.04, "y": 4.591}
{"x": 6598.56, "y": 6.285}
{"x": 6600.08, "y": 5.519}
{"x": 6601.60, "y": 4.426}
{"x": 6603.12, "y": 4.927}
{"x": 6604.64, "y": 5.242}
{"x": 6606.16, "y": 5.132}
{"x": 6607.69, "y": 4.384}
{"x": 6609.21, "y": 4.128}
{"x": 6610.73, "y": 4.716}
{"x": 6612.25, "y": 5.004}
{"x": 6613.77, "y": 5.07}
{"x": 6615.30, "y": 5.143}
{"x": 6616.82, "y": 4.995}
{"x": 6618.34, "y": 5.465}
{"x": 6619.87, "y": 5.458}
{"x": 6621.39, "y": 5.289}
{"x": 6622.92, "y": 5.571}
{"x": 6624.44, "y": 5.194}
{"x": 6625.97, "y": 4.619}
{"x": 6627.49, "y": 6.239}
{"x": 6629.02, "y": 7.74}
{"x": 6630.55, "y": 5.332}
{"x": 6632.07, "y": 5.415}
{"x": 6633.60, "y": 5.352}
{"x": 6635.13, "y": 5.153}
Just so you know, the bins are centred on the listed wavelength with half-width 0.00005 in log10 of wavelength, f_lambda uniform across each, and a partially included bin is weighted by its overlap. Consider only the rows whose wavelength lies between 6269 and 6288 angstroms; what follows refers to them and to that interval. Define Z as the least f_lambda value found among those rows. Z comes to 4.163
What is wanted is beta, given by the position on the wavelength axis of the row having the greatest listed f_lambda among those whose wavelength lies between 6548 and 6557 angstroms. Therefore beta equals 6553.14 angstroms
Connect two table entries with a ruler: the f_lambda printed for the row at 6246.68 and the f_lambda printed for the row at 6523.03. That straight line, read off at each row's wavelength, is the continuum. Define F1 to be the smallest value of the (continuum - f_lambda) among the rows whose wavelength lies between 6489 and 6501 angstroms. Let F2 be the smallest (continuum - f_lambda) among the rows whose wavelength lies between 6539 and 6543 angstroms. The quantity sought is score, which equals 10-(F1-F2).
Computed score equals 9.9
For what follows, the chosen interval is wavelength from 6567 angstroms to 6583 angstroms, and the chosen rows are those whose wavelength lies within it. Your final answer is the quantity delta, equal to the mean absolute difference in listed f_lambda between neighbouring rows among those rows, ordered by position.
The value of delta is 0.40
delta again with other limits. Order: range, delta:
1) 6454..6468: 0.53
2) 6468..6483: 0.58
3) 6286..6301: 0.32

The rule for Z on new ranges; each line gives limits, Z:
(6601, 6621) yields 4.128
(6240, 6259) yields 3.057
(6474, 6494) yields 4.045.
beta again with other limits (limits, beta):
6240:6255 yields 6253.88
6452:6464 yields 6457.28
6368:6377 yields 6374.55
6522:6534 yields 6527.54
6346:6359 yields 6355.49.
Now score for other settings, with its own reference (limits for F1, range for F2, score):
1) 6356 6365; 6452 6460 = 9.5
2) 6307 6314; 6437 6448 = 10.4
